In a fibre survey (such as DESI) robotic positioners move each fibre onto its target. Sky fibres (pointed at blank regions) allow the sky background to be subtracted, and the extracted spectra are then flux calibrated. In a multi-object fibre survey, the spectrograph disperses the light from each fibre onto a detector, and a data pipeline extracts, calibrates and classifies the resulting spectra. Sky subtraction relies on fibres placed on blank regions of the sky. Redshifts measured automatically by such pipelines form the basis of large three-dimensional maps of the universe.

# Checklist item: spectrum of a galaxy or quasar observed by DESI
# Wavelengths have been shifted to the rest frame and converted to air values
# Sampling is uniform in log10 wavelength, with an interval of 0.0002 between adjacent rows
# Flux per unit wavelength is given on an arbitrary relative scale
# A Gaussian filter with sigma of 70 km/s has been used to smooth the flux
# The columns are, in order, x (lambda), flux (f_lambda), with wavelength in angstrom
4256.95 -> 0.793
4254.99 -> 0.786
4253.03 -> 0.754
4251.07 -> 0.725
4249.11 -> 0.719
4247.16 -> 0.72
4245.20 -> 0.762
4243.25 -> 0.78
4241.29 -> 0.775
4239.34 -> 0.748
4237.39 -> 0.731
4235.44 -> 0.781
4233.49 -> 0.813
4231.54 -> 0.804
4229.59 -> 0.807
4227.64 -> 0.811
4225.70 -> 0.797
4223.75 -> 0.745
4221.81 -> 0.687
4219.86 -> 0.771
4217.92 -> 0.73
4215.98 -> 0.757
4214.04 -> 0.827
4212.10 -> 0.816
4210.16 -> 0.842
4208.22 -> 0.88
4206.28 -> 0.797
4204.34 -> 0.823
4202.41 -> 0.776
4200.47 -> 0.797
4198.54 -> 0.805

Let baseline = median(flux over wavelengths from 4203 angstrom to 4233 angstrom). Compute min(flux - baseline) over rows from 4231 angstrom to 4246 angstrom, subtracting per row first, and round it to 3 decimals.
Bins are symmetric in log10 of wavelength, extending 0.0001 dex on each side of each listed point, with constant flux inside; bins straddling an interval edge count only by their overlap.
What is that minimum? -0.073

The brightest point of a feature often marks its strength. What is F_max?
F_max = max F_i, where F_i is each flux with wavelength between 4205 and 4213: 0.88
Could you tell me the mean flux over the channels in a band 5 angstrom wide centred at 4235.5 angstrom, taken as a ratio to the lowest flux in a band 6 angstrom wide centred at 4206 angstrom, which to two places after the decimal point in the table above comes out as 0.97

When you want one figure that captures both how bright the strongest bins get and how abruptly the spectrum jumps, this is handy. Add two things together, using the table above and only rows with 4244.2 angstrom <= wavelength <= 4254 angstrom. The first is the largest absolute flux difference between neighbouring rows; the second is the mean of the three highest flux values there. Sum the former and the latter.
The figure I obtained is 0.79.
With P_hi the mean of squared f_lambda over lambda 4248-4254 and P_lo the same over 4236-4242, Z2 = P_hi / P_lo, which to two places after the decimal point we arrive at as 0.95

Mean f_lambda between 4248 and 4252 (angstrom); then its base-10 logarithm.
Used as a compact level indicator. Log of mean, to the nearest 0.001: -0.141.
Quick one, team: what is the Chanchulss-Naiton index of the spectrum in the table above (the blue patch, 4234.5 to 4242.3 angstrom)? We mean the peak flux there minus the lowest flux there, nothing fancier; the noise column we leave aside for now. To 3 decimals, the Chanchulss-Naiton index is 0.050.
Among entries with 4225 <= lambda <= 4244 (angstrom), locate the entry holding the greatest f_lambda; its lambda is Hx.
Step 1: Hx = 4233.49 angstrom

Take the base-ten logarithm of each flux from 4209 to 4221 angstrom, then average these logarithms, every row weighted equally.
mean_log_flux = -0.103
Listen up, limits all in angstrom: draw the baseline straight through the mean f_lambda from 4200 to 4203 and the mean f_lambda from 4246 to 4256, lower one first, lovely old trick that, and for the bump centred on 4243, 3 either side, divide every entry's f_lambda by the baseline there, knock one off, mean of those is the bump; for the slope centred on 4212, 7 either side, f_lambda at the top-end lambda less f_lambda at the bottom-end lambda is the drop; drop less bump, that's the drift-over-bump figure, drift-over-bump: -0.10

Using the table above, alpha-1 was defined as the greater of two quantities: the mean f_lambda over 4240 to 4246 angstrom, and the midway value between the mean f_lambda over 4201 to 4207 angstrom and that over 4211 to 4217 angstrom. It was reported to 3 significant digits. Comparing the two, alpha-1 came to 0.799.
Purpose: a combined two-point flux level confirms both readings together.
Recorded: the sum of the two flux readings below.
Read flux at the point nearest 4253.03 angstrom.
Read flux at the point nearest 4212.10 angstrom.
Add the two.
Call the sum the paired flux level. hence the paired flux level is 1.570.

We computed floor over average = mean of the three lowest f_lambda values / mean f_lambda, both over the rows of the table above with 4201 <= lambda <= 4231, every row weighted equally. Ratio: 0.91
